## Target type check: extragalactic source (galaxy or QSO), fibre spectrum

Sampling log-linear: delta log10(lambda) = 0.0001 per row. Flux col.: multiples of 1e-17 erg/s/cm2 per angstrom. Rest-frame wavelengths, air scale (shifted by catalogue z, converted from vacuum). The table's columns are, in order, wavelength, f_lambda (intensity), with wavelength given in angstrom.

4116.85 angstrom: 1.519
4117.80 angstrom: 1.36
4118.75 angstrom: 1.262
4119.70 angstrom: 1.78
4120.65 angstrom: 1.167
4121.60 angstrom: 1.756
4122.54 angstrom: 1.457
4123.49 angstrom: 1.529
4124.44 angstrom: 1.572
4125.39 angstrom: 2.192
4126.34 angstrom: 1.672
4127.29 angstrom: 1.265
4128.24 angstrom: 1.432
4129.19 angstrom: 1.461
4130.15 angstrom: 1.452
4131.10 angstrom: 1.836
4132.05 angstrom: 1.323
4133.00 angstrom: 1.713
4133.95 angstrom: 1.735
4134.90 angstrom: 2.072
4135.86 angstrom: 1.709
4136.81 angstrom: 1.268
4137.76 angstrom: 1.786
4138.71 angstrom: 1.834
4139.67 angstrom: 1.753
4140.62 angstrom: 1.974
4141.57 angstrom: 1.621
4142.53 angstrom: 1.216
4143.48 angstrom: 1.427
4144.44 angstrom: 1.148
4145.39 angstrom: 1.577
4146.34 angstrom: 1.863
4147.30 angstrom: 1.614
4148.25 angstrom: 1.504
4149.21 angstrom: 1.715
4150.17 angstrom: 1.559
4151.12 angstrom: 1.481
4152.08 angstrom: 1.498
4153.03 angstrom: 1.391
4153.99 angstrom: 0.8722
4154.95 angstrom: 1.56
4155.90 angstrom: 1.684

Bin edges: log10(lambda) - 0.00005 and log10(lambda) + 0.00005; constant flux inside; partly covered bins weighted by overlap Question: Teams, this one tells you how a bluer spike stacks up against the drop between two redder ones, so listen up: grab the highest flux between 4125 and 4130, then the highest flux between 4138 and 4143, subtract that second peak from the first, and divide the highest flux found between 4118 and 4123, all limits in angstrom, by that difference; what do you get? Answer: 8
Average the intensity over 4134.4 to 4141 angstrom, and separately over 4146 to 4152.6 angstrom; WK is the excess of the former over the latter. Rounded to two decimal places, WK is 0.17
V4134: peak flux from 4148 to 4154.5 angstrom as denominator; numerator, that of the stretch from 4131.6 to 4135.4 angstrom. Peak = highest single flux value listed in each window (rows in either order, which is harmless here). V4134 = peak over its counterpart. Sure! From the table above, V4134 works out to 1.21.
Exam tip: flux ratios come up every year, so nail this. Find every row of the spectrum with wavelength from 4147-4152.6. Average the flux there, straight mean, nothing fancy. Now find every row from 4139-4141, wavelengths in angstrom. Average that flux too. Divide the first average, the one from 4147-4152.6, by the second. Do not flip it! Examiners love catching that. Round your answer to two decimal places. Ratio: 0.84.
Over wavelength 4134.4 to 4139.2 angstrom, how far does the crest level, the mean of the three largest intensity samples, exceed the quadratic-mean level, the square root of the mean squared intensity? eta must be 0.14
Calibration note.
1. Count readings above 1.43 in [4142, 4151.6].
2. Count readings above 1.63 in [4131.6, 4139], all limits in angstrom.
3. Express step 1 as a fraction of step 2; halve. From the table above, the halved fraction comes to 0.58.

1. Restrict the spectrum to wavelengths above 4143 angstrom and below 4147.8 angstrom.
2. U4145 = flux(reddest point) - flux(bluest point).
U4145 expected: 0.2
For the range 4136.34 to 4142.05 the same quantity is 0.4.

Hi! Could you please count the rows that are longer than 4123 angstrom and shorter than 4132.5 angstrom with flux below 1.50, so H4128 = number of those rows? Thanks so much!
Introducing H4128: 5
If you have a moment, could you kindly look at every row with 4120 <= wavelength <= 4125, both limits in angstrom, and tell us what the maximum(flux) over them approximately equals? 1.756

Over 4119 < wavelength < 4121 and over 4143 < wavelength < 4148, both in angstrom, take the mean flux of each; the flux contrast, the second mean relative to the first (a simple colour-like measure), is 1.04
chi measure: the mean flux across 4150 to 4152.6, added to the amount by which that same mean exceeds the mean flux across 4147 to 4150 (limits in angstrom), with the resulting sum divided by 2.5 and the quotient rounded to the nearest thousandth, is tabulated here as 0.566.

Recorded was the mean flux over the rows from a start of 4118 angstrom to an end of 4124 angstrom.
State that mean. 1.49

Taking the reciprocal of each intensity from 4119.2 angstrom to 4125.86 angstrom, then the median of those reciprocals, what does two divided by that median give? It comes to 3.14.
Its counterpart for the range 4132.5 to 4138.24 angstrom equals 3.45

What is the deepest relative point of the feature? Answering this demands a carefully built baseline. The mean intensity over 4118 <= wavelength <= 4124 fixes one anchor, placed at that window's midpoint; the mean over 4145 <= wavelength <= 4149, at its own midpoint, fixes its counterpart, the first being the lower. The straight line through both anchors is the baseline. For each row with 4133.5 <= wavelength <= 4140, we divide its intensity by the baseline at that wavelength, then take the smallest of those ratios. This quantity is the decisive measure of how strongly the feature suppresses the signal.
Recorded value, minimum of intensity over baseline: 0.80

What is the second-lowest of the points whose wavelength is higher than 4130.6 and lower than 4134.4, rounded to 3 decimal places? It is 1.713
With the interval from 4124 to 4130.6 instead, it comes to 1.432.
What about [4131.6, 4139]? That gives 1.323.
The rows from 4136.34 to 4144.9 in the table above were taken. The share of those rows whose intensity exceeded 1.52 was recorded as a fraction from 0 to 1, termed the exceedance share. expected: 0.56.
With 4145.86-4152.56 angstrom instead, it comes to 0.57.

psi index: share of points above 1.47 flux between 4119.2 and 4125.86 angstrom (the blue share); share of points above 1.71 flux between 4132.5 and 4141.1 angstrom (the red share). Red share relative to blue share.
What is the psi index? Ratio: 1.1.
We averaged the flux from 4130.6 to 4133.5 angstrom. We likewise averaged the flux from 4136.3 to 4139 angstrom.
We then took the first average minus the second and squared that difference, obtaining 0.000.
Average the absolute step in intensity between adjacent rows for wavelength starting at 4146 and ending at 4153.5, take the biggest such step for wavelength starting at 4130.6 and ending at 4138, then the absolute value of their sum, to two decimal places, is 0.65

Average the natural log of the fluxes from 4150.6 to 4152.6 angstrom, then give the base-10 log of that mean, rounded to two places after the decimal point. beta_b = -0.40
